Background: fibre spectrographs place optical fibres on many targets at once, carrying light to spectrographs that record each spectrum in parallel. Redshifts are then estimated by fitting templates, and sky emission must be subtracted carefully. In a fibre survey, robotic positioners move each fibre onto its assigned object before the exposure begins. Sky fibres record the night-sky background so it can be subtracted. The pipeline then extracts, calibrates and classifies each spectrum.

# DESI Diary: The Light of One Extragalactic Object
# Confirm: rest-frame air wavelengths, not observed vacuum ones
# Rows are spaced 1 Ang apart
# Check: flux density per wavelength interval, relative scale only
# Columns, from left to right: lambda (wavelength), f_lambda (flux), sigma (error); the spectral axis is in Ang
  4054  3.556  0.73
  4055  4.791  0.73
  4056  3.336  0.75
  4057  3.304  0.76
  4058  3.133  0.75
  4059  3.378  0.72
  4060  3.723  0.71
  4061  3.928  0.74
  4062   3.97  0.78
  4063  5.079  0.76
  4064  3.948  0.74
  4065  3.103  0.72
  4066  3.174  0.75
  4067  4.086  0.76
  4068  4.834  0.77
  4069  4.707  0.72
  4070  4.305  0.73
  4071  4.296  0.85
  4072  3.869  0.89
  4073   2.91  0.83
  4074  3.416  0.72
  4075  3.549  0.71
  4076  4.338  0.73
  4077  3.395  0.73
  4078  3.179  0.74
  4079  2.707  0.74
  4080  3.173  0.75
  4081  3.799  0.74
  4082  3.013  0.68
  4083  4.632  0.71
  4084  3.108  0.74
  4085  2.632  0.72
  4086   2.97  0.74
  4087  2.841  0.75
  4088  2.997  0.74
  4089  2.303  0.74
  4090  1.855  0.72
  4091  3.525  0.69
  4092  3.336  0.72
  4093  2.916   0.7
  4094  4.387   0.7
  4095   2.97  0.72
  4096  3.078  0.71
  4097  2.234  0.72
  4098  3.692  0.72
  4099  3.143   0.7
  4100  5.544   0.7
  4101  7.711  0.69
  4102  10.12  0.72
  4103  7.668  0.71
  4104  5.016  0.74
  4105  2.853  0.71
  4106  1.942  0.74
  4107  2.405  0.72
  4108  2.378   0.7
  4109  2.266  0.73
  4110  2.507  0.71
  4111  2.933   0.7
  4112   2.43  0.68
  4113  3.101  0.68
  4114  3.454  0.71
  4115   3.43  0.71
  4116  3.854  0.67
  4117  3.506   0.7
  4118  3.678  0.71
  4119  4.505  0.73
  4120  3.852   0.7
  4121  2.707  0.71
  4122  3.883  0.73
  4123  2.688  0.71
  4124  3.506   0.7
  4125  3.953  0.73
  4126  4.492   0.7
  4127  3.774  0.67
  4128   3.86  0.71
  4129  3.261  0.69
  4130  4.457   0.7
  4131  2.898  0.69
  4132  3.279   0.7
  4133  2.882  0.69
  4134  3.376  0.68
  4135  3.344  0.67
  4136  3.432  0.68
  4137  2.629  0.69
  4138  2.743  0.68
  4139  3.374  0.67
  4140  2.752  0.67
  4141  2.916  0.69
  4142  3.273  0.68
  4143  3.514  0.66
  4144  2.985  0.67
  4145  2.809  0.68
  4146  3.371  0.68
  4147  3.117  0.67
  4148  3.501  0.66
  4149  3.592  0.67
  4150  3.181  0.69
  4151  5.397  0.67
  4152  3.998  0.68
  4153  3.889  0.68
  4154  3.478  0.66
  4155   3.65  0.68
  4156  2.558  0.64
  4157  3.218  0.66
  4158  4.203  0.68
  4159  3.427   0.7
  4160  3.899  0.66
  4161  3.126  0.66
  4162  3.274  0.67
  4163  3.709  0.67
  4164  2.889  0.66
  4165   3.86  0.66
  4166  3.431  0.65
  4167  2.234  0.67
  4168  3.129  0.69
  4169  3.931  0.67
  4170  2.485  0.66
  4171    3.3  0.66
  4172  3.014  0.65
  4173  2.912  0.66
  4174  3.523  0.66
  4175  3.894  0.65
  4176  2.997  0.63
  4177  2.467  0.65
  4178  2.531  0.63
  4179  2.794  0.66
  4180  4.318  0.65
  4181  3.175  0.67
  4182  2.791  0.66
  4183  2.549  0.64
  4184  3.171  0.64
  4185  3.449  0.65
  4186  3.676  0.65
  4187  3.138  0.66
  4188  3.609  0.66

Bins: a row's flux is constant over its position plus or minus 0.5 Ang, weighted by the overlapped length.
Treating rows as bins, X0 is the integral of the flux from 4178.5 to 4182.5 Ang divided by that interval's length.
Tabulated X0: 3.27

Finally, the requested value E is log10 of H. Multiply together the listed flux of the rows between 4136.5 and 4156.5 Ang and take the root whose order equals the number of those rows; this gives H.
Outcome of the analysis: 0.517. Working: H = 3.29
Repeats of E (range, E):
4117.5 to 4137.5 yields 0.541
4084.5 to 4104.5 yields 0.561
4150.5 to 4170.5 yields 0.534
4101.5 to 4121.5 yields 0.532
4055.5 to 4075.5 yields 0.575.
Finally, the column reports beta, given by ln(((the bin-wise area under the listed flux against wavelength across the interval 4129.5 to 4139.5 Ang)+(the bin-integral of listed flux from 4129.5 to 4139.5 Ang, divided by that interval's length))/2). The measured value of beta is 2.88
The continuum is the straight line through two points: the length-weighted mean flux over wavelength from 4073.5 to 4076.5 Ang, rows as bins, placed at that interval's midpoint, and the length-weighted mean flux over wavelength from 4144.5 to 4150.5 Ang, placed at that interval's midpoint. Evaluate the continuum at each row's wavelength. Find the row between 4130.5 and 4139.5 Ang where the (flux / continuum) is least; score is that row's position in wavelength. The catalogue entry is 4137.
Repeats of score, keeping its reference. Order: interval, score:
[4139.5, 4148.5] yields 4140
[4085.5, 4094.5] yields 4090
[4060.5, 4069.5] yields 4065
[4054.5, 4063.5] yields 4058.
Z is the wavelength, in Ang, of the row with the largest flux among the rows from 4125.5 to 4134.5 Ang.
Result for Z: 4126 Ang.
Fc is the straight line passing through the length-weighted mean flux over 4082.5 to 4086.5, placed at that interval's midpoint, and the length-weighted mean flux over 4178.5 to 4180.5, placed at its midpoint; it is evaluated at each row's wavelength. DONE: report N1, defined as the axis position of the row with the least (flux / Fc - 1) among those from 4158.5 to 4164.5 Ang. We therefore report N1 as 4164 Ang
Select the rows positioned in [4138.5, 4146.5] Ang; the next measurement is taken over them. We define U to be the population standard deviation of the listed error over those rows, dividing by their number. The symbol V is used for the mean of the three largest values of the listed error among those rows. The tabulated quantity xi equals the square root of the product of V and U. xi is 0.077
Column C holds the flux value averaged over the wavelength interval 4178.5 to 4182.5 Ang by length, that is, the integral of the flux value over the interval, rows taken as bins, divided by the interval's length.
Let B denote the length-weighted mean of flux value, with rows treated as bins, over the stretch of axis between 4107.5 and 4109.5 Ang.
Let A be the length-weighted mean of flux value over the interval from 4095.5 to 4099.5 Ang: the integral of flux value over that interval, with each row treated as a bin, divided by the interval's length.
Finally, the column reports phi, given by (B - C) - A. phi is -4.0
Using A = 3.0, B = 2.32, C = 3.27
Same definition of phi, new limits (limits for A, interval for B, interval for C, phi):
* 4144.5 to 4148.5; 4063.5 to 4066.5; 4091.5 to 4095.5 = -3.2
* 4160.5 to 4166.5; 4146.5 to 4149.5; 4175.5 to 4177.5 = -2.7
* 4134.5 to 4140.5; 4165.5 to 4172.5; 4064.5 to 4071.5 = -4.0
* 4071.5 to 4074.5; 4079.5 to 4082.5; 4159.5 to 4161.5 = -3.6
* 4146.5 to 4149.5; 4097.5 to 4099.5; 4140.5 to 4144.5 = -3.2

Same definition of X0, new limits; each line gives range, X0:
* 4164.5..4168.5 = 3.16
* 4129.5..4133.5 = 3.38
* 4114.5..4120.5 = 3.80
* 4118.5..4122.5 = 3.74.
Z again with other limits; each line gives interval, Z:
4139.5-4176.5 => 4151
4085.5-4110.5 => 4102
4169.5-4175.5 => 4175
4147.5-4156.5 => 4151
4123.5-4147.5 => 4126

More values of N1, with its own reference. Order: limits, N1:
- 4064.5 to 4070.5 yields 4065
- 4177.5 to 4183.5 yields 4178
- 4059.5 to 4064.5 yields 4060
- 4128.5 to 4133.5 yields 4133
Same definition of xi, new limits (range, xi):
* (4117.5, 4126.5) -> 0.095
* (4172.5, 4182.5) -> 0.091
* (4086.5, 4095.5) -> 0.120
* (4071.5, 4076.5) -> 0.242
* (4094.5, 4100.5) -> 0.080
